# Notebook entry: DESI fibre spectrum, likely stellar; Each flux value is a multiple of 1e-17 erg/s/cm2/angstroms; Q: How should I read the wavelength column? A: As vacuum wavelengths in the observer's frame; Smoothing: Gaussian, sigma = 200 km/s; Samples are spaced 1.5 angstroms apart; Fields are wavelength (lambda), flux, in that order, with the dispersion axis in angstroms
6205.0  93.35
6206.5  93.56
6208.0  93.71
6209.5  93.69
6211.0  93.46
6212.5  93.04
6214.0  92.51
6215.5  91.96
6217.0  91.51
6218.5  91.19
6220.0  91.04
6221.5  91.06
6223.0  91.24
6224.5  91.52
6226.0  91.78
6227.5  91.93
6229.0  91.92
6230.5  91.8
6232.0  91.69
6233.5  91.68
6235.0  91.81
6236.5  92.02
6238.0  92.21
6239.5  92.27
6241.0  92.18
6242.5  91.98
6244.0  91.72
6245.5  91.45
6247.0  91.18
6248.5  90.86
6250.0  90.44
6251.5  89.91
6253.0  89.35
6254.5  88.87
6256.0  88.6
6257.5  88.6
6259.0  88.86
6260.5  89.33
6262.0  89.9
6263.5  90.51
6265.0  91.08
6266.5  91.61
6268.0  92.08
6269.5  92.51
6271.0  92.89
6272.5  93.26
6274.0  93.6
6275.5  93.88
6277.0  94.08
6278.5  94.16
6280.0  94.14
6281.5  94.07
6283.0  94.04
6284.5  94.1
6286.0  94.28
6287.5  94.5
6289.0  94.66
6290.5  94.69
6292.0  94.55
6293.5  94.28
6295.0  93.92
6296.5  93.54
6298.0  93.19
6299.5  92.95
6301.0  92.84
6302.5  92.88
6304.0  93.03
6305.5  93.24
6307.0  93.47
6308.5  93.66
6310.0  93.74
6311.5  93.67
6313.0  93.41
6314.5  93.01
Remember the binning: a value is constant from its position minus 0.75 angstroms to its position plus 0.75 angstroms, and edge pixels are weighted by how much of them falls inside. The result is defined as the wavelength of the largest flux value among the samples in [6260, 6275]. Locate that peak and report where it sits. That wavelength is 6274.0 angstroms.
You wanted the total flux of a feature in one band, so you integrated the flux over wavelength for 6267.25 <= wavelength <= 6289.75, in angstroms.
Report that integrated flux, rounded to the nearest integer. 2109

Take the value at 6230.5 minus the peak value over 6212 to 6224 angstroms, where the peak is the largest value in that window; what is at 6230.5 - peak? -1.2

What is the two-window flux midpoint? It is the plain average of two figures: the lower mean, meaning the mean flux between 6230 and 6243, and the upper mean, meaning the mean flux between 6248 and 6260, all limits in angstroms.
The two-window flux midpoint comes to 90.7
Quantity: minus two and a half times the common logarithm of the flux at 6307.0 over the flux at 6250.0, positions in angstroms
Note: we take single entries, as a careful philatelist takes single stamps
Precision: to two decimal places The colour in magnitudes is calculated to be -0.04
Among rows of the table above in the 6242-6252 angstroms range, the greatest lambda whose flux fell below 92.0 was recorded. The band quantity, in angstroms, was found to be 6251.5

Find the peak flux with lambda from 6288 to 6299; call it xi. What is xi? 94.69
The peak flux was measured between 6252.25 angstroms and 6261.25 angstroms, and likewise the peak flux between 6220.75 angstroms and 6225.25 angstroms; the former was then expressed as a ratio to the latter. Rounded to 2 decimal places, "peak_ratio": 0.98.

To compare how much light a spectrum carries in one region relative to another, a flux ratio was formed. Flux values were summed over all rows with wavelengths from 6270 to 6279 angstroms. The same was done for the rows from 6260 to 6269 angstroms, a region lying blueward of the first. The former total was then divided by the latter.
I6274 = 1.03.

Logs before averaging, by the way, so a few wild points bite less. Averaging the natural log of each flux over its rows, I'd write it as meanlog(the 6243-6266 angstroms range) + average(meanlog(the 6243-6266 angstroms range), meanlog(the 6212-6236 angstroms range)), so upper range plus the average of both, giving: 9.01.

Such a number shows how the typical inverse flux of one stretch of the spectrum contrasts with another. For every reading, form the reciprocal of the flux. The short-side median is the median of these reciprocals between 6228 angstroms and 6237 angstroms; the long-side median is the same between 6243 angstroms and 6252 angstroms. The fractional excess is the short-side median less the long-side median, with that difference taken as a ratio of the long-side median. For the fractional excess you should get -0.01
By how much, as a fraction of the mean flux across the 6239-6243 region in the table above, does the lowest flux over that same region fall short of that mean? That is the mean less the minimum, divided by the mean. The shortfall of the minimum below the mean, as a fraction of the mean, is 0.0018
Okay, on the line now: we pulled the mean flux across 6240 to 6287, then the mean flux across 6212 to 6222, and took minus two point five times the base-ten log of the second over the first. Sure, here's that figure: 0.000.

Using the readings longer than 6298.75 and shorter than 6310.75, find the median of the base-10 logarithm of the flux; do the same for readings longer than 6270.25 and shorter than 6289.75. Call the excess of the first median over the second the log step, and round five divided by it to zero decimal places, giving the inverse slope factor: -1140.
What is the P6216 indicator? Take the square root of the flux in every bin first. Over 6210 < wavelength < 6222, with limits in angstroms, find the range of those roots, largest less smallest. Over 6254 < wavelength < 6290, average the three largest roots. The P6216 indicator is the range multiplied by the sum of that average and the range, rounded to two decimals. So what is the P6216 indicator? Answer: 1.24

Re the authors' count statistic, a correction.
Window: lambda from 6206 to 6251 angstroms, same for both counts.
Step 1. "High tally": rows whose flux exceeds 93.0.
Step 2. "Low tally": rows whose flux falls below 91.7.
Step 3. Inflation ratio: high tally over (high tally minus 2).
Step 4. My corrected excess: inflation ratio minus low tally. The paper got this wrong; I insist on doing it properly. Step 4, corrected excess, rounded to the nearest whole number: -10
